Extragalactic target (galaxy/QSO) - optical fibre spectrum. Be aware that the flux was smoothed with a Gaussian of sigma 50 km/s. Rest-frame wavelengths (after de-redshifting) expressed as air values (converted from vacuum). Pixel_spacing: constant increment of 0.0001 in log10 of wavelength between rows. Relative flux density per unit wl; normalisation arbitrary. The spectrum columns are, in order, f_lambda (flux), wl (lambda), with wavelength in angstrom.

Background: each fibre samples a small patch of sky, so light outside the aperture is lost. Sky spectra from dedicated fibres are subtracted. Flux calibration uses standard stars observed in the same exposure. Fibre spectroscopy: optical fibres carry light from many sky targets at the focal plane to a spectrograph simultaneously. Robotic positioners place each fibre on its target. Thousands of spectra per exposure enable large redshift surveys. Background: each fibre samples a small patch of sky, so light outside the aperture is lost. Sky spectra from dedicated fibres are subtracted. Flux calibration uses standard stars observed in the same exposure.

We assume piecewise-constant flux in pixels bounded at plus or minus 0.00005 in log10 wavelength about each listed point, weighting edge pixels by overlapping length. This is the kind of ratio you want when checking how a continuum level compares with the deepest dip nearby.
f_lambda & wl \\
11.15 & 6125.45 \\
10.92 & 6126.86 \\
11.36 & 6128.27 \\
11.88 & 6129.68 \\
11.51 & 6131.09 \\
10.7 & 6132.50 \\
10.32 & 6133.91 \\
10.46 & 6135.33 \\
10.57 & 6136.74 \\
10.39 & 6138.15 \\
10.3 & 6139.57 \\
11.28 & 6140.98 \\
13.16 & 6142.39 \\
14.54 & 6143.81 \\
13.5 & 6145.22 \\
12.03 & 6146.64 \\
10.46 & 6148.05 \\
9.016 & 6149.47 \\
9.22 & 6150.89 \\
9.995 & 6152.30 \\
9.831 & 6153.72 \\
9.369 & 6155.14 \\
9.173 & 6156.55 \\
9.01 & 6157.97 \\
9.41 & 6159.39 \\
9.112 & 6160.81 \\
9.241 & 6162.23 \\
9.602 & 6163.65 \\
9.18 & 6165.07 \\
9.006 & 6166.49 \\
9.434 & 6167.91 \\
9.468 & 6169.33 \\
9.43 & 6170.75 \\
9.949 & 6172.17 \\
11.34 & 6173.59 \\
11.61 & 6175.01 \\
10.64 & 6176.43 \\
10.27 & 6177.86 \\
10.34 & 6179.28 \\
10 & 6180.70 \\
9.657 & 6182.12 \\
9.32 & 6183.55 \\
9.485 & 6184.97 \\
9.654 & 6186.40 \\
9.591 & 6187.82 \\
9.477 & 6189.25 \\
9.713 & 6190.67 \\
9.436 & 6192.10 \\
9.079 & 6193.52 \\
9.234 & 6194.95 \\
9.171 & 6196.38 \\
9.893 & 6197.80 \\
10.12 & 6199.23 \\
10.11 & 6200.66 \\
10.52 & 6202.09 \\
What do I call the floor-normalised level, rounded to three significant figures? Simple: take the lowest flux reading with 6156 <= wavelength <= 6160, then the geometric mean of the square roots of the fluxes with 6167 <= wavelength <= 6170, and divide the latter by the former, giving 0.341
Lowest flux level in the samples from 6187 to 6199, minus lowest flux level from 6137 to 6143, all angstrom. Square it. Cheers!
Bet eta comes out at 1.5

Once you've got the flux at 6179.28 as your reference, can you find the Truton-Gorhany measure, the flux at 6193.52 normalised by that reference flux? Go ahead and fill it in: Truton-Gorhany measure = 0.88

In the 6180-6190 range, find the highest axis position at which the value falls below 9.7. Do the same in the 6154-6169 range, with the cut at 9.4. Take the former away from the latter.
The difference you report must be -22.8 angstrom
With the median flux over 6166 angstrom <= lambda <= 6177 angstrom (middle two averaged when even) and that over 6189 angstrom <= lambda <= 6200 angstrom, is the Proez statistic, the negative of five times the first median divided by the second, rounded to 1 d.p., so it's -5.1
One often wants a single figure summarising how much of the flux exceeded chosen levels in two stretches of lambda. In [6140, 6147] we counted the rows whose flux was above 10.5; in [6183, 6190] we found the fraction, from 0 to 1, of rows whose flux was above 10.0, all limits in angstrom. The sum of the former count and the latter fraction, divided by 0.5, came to 10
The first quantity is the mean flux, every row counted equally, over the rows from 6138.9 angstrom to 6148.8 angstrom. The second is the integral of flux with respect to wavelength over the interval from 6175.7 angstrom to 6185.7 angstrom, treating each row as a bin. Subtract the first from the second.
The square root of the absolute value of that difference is 9.3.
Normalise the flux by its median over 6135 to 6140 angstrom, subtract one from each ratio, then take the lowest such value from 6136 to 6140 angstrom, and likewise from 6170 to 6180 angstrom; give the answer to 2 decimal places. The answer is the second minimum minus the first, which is -0.08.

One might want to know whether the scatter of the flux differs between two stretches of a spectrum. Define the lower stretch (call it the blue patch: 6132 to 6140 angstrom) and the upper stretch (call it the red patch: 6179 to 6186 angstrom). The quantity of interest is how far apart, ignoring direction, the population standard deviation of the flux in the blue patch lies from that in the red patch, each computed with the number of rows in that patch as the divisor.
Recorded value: 0.23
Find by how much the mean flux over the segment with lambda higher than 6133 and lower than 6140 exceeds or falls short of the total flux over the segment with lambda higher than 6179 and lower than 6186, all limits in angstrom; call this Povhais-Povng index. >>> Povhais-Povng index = -38.4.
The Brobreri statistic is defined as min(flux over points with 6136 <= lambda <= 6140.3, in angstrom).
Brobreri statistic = 10.3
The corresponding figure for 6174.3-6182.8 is 9.657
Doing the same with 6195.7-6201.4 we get 9.171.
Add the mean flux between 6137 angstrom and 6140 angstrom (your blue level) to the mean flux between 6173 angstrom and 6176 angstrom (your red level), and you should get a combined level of 21.8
